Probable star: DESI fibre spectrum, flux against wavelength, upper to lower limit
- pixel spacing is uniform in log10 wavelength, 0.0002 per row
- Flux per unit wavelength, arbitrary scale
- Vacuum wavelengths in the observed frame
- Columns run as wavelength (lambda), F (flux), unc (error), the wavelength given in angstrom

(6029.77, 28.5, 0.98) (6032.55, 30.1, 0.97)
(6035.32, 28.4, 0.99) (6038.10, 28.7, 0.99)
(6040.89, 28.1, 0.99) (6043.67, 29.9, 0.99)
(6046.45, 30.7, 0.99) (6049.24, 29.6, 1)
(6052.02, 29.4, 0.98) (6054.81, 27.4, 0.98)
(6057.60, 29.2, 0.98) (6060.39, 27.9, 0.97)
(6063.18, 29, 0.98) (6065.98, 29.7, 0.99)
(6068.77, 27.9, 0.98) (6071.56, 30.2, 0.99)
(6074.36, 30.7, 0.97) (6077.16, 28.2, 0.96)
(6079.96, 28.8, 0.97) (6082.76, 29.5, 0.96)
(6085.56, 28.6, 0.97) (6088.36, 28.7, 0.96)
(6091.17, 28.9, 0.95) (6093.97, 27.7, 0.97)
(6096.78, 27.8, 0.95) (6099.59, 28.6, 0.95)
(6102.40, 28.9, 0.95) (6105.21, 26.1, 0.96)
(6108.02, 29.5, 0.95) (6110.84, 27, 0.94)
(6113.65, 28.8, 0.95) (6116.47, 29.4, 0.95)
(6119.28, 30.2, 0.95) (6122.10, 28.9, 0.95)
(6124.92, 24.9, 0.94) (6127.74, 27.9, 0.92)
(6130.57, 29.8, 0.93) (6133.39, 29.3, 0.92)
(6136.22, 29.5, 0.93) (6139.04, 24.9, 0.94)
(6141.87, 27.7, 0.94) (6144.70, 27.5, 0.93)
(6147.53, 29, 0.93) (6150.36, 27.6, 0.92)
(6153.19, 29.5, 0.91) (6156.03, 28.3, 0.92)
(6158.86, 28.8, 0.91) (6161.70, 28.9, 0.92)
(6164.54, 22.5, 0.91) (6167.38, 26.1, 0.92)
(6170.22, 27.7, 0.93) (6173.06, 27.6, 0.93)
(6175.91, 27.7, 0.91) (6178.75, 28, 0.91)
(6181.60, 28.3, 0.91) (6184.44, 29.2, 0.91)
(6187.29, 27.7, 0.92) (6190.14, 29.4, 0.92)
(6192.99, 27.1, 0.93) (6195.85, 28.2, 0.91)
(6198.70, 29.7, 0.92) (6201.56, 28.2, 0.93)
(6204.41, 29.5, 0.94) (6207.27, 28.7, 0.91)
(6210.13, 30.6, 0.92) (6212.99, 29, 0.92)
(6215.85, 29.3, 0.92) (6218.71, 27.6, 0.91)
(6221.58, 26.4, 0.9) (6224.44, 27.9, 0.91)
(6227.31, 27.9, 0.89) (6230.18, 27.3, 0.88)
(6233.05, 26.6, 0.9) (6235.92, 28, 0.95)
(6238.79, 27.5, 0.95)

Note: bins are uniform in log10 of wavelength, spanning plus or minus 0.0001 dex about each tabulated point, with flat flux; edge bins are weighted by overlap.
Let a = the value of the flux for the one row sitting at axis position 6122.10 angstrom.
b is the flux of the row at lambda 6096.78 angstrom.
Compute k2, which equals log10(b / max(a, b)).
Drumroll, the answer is -0.017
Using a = 28.9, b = 27.8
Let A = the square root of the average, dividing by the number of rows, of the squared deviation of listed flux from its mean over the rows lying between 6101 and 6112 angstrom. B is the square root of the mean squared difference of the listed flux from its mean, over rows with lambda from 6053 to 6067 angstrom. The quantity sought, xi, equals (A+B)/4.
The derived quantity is 0.56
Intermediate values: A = 1.4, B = 0.85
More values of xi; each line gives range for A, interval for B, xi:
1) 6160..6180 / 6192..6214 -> 0.74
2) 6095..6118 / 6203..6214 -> 0.46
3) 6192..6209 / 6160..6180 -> 0.71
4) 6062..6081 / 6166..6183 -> 0.41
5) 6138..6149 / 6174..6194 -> 0.57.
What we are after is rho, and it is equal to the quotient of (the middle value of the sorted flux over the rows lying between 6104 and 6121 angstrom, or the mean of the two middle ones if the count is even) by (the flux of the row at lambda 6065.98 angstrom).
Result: 0.98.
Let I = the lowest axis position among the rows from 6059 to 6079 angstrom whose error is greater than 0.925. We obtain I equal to 6060.39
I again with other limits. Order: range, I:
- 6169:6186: 6170.22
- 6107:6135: 6108.02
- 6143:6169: 6144.70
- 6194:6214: 6201.56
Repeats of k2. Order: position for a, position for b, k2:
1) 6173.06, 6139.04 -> -0.045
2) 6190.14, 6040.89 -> -0.020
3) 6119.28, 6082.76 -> -0.010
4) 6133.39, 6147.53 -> -0.004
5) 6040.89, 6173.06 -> -0.008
